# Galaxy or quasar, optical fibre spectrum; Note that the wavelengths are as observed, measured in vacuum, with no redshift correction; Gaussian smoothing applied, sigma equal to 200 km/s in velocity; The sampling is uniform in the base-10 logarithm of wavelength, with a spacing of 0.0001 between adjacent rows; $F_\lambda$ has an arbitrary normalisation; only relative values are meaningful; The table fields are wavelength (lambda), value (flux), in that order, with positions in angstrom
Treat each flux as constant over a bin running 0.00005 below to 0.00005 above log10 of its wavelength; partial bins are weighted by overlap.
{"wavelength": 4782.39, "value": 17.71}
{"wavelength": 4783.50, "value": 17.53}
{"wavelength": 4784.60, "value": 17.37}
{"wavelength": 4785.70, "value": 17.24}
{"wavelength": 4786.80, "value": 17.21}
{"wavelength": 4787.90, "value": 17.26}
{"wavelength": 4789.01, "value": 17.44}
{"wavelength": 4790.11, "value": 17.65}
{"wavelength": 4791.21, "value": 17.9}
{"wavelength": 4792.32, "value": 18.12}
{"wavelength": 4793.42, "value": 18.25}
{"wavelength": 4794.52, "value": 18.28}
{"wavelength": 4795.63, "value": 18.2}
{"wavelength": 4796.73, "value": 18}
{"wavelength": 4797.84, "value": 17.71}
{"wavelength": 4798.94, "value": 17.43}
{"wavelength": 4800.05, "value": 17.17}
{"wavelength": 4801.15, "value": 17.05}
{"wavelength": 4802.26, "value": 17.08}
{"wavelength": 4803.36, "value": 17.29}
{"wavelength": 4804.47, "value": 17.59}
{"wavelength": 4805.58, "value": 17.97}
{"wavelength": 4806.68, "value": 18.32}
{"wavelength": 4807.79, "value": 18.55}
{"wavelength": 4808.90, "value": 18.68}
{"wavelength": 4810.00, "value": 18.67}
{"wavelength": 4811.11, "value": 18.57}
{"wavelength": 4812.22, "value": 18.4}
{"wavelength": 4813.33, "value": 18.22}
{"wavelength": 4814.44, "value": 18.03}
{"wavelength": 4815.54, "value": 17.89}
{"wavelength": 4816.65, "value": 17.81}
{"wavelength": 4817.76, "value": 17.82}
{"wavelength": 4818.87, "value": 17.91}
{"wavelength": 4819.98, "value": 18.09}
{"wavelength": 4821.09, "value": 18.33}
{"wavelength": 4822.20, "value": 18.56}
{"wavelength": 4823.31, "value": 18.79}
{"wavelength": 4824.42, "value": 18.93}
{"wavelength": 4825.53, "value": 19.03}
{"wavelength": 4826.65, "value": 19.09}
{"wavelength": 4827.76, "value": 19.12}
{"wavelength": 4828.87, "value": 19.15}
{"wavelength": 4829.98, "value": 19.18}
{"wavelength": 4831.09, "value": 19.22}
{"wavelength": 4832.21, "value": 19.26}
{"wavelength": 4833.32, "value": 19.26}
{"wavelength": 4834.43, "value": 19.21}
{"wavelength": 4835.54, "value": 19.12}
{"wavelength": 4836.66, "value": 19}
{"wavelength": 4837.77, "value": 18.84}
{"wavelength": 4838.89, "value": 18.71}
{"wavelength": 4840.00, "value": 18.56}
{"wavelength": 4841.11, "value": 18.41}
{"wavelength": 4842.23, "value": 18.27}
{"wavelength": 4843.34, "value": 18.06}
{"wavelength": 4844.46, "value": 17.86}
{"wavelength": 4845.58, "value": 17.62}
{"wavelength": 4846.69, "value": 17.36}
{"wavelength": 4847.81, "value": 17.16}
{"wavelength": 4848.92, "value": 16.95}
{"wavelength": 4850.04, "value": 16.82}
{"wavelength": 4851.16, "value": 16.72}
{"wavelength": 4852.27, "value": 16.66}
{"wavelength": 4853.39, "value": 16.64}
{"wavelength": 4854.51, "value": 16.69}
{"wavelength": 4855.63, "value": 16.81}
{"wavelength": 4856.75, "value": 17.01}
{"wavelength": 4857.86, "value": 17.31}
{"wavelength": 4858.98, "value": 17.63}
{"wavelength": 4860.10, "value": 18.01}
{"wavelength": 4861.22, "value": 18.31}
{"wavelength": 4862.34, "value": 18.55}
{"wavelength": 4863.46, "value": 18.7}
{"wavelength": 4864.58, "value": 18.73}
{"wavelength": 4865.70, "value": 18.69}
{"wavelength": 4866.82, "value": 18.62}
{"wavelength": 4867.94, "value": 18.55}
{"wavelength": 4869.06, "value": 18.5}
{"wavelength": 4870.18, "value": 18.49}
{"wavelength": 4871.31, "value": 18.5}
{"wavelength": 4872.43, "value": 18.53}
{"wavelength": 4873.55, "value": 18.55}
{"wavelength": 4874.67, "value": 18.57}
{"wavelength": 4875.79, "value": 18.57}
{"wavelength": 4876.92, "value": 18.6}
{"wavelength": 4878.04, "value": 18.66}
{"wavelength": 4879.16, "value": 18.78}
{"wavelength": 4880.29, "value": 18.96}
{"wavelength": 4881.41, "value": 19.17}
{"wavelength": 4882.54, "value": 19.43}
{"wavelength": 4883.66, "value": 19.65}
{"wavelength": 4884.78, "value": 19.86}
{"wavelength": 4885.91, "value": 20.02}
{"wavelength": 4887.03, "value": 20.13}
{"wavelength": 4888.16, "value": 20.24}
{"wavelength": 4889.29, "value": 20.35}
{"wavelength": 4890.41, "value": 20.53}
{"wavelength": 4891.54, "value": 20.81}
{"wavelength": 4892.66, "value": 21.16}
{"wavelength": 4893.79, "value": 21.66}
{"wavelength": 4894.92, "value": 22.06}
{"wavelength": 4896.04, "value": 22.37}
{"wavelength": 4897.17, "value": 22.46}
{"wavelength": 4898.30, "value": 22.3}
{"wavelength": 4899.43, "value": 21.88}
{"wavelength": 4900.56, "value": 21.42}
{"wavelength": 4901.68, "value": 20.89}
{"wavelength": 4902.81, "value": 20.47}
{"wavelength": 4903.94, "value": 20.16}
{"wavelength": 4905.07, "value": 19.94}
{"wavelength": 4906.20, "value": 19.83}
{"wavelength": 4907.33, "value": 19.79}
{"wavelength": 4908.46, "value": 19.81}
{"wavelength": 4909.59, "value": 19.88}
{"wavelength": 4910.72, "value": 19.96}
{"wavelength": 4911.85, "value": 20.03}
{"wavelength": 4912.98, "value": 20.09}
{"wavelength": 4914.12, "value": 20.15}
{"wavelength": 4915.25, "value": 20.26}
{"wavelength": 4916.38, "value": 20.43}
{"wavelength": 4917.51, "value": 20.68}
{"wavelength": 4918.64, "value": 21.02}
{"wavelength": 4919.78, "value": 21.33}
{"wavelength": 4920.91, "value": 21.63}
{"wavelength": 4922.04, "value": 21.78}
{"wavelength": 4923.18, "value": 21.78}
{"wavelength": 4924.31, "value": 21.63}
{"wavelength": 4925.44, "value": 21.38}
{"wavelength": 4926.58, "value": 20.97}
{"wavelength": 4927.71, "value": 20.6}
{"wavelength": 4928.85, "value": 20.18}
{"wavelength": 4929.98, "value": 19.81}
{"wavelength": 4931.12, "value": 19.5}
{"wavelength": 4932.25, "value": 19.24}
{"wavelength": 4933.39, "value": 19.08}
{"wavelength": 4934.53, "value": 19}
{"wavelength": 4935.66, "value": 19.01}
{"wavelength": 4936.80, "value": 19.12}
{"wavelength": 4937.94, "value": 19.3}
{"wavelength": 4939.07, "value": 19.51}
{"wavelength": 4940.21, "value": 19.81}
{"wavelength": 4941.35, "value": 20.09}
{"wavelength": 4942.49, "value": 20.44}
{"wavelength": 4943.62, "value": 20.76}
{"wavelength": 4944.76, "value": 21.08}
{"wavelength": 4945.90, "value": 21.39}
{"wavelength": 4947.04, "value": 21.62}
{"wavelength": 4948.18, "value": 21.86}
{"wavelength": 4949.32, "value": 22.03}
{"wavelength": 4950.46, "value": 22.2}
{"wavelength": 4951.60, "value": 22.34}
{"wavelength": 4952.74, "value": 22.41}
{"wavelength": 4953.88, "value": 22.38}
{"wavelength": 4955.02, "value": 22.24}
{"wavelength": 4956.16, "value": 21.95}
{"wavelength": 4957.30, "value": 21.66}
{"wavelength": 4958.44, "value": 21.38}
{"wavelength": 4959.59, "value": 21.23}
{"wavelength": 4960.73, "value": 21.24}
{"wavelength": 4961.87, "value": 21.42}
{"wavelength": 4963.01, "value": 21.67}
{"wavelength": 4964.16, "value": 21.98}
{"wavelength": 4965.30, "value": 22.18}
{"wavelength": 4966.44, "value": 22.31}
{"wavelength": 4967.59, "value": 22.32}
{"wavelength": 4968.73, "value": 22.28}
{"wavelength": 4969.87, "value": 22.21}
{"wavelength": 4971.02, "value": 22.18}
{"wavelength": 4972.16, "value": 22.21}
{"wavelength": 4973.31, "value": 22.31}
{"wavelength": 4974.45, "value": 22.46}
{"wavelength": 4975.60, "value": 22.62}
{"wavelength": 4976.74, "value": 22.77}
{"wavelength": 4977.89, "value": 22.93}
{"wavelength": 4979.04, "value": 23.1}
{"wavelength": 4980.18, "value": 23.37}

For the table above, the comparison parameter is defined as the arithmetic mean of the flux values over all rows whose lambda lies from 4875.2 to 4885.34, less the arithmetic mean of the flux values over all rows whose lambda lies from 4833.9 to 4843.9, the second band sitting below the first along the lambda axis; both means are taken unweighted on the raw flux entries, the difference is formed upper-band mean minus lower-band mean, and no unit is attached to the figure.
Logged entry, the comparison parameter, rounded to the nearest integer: 0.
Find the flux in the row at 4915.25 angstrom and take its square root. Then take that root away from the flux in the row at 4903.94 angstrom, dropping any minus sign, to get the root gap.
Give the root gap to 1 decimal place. 15.7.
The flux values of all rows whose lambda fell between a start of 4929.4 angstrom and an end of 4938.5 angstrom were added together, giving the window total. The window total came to 154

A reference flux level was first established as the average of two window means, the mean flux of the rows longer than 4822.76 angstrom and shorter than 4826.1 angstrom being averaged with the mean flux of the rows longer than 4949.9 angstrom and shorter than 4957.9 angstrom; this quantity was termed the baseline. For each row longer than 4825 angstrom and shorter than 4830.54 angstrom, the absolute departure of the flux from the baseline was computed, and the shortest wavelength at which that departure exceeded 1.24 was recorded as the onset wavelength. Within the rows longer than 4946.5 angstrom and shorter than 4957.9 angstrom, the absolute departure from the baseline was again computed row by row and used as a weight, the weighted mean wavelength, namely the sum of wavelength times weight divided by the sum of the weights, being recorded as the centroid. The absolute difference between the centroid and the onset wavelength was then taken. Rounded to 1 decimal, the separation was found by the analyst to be 126.7 angstrom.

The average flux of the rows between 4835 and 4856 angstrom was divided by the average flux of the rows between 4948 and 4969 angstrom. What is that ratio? 0.81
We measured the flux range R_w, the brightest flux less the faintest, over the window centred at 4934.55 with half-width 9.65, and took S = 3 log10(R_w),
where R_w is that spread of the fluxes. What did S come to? 1.1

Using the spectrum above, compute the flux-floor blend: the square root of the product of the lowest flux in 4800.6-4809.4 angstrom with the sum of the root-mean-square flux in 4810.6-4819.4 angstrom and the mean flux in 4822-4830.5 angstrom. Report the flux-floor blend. 25.1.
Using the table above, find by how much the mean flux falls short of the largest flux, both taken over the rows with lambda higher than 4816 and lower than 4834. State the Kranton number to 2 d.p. 0.54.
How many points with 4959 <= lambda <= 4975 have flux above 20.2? 14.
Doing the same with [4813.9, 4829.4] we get 0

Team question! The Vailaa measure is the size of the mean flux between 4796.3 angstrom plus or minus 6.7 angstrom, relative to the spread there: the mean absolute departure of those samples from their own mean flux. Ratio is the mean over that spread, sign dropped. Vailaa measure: 46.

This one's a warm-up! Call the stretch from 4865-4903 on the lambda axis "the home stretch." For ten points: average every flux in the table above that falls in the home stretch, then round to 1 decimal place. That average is 19.9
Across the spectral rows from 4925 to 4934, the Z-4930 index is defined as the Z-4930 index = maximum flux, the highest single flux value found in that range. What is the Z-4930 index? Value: 21.38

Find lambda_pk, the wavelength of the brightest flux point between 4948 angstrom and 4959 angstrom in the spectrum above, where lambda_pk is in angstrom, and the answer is 4952.74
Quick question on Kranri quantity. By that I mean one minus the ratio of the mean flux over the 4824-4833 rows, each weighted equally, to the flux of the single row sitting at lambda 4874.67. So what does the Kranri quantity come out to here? -0.030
